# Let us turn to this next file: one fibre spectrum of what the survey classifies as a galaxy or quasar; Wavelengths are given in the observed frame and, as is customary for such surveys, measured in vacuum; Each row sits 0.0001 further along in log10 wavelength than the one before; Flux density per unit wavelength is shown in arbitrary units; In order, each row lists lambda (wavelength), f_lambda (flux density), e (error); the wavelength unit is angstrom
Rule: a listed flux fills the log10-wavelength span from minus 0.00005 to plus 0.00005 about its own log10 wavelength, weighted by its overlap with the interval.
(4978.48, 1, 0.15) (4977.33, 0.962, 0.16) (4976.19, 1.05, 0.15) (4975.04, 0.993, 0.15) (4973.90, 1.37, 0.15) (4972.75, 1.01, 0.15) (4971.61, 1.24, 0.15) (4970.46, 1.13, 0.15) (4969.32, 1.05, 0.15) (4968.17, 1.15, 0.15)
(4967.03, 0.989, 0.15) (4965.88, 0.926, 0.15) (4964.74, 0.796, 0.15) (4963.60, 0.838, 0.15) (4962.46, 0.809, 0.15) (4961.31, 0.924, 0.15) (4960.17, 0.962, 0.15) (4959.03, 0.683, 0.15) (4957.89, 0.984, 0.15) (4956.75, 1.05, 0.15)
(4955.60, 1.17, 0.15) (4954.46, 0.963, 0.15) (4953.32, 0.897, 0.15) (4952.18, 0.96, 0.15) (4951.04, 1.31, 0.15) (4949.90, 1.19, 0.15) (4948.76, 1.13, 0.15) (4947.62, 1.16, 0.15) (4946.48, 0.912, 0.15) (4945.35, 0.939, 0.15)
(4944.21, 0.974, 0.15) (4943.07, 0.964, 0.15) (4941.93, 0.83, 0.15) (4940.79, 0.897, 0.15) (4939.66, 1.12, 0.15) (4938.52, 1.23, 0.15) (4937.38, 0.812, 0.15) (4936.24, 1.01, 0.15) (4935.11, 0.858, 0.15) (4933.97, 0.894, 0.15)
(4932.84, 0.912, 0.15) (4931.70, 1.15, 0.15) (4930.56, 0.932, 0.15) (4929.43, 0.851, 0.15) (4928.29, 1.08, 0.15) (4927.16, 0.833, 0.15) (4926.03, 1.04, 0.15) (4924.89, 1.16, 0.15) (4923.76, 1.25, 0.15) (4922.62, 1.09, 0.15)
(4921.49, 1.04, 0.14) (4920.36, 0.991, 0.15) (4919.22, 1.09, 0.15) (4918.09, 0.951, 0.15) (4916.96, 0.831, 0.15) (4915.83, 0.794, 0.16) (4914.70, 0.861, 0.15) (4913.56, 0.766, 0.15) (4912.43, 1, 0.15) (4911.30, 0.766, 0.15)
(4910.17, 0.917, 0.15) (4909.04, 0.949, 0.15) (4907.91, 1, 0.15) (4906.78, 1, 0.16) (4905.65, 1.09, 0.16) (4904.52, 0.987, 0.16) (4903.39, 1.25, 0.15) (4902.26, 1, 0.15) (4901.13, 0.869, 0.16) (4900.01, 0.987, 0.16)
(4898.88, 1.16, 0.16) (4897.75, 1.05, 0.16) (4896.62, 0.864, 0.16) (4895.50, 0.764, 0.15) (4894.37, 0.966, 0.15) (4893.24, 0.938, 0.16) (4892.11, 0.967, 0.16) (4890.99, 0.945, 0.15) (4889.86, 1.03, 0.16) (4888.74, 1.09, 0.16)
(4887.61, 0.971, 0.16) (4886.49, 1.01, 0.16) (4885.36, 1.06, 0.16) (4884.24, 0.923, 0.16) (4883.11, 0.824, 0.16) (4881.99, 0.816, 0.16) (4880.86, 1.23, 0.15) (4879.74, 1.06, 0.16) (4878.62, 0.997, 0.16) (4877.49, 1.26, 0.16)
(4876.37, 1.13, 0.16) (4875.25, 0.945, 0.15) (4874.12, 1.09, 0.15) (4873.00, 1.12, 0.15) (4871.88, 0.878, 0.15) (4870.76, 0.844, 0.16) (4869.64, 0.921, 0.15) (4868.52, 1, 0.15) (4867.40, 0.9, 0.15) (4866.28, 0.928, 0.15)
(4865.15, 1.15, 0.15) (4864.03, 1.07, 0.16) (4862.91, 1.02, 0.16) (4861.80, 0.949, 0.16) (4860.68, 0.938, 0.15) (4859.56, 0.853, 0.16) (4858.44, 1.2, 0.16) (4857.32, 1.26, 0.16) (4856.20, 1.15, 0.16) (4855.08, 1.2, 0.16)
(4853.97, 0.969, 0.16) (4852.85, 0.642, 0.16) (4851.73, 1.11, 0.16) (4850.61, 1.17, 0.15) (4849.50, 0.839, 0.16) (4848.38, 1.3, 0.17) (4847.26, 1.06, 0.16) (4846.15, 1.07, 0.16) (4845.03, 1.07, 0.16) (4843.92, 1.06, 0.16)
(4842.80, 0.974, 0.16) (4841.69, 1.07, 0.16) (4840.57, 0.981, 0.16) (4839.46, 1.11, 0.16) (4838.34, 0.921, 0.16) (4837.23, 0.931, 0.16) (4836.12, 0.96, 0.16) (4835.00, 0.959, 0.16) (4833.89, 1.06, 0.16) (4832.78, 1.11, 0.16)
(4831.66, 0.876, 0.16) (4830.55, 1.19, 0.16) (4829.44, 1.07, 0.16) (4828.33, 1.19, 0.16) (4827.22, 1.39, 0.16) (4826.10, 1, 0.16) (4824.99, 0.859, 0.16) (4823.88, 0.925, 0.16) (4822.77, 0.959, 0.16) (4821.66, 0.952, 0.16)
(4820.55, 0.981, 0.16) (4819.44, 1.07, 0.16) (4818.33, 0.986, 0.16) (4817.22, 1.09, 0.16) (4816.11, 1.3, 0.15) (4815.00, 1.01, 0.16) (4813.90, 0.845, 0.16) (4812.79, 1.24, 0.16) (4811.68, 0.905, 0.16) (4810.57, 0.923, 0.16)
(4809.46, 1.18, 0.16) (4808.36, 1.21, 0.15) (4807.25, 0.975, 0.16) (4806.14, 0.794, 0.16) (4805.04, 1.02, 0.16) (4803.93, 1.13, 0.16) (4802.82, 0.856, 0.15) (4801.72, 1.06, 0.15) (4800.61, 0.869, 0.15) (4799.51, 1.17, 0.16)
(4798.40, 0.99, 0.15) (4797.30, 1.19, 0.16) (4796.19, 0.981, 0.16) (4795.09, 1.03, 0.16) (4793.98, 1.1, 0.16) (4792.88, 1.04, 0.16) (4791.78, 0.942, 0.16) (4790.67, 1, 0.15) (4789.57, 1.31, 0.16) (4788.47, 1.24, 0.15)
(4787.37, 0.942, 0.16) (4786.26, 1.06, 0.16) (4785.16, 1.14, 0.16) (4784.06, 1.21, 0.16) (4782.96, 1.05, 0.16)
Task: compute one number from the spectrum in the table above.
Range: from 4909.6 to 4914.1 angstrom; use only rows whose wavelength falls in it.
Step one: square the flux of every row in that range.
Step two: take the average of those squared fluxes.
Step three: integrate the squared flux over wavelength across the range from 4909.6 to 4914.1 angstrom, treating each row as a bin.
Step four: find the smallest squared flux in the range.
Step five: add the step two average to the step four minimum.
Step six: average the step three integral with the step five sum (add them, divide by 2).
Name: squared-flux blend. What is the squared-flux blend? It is 2.37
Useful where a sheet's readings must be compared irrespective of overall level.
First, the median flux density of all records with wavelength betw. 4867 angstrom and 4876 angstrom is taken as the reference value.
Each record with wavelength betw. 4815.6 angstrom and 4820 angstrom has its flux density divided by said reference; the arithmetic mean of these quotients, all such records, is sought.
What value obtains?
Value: 1.19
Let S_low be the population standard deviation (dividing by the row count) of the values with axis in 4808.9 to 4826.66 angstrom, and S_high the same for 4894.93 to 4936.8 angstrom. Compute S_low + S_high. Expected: 0.255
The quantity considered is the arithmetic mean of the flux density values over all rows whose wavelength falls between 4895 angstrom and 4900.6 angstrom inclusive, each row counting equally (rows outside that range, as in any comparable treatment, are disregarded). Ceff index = 0.97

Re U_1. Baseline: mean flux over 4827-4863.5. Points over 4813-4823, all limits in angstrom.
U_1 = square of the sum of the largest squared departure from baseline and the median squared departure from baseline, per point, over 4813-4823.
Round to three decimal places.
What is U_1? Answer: 0.005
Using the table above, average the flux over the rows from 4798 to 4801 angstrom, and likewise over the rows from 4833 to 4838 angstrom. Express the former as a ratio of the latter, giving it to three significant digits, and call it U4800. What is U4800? 1.03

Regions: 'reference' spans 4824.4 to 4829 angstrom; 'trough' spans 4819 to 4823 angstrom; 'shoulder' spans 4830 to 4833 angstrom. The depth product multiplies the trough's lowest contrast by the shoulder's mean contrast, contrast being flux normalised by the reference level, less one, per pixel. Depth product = 0.007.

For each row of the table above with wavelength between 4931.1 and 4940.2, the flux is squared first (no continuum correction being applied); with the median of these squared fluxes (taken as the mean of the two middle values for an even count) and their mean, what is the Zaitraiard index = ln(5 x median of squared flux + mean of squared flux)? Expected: 1.73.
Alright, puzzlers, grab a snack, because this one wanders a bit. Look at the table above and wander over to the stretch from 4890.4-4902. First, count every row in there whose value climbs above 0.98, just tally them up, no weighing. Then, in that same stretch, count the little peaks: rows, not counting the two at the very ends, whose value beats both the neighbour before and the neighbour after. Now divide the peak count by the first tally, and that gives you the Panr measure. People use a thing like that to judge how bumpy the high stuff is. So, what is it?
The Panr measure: 1.0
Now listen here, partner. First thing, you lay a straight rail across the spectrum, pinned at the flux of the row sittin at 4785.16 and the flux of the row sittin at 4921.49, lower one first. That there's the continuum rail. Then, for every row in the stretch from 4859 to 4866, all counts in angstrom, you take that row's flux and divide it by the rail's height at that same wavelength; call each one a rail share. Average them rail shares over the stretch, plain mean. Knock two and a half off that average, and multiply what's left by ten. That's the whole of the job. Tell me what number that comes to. -15.8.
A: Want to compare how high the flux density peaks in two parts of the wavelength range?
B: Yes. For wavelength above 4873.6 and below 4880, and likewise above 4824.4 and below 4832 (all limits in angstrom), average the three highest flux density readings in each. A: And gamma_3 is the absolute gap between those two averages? 0.097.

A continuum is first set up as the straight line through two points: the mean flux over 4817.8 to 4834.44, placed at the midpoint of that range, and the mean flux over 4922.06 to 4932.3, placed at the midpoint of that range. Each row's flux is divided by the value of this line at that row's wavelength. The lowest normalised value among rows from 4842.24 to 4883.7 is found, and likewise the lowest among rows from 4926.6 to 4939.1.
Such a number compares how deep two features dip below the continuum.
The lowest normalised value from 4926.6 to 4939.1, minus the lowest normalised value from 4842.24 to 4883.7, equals 0.16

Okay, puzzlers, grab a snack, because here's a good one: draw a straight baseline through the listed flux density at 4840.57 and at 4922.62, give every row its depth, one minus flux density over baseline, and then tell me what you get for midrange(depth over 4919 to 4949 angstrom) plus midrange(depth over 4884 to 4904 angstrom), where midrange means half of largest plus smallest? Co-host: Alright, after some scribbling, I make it 0.11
